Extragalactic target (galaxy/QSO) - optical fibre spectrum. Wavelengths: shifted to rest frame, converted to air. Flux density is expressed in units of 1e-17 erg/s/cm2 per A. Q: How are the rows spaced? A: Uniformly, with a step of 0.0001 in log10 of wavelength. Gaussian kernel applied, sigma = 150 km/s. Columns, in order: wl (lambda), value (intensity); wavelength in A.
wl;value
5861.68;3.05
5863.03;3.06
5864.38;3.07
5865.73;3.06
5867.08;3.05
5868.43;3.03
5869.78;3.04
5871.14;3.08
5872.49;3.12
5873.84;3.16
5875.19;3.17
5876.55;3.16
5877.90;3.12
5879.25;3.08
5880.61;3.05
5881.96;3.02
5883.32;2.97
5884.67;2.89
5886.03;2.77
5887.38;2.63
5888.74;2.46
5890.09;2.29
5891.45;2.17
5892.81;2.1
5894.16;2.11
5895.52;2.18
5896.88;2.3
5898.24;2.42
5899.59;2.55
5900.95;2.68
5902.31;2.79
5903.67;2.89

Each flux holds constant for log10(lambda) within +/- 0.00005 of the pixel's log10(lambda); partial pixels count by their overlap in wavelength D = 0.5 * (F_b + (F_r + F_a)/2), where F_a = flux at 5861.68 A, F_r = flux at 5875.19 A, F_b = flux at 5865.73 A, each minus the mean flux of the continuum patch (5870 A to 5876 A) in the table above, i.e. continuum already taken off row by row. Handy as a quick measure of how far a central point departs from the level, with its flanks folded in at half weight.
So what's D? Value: 0.0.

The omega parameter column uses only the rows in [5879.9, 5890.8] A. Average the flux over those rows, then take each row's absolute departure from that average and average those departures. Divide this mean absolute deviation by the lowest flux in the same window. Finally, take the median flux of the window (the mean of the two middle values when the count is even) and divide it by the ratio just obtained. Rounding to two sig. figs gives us 29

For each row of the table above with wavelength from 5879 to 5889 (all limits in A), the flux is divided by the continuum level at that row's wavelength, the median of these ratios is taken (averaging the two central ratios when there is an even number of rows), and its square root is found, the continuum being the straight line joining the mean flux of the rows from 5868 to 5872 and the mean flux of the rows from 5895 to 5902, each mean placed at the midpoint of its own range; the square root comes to 1.03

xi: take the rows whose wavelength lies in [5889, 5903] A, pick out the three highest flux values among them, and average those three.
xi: 2.67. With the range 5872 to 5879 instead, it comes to 3.16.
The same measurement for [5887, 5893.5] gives 2.46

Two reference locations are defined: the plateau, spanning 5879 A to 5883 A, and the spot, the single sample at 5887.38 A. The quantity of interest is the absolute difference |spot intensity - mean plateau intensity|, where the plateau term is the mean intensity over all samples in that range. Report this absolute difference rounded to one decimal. 0.4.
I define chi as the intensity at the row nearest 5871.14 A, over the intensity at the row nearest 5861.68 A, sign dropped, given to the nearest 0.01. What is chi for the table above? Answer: 1.01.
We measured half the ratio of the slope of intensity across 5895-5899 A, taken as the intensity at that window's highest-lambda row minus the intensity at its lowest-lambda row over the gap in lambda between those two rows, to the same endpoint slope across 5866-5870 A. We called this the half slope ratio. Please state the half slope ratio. -12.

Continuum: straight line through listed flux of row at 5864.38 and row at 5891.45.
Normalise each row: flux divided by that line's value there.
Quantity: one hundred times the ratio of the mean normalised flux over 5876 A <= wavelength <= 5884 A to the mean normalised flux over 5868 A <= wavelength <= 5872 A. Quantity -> 114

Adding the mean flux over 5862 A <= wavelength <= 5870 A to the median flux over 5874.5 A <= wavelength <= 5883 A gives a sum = 6.15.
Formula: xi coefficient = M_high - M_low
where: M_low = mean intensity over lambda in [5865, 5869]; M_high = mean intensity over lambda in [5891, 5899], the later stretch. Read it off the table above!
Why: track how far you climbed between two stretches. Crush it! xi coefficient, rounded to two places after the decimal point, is -0.83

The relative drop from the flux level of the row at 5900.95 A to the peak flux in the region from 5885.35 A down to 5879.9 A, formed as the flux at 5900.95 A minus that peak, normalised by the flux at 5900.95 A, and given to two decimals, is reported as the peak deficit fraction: -0.14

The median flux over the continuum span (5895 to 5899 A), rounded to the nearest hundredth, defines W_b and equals 2.30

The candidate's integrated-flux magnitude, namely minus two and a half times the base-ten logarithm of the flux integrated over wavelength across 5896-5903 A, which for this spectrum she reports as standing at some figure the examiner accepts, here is -3.1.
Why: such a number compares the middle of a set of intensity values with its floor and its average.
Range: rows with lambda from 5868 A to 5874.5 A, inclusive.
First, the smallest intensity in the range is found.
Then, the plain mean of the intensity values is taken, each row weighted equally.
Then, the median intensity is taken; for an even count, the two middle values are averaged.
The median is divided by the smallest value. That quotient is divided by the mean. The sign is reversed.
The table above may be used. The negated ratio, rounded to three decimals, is -0.329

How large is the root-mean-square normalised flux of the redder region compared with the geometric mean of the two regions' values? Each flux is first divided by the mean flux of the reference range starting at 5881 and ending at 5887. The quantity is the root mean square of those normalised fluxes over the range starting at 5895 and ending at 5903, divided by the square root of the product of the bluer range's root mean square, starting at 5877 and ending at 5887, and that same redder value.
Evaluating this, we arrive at 0.914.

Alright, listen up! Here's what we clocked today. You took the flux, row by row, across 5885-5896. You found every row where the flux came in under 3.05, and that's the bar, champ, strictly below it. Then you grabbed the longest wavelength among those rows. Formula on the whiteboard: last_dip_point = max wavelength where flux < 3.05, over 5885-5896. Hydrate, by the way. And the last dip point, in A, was 5895.52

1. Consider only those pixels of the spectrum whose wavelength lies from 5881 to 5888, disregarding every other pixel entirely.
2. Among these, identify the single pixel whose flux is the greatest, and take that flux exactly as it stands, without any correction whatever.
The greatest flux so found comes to 3.02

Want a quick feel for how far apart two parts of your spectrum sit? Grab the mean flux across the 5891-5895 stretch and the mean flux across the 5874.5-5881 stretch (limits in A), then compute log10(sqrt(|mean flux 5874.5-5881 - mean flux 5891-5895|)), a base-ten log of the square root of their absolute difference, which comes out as 0.00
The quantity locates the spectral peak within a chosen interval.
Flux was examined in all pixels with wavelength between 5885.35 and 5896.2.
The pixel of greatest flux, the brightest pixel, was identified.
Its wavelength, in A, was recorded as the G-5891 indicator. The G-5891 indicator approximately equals 5886.03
